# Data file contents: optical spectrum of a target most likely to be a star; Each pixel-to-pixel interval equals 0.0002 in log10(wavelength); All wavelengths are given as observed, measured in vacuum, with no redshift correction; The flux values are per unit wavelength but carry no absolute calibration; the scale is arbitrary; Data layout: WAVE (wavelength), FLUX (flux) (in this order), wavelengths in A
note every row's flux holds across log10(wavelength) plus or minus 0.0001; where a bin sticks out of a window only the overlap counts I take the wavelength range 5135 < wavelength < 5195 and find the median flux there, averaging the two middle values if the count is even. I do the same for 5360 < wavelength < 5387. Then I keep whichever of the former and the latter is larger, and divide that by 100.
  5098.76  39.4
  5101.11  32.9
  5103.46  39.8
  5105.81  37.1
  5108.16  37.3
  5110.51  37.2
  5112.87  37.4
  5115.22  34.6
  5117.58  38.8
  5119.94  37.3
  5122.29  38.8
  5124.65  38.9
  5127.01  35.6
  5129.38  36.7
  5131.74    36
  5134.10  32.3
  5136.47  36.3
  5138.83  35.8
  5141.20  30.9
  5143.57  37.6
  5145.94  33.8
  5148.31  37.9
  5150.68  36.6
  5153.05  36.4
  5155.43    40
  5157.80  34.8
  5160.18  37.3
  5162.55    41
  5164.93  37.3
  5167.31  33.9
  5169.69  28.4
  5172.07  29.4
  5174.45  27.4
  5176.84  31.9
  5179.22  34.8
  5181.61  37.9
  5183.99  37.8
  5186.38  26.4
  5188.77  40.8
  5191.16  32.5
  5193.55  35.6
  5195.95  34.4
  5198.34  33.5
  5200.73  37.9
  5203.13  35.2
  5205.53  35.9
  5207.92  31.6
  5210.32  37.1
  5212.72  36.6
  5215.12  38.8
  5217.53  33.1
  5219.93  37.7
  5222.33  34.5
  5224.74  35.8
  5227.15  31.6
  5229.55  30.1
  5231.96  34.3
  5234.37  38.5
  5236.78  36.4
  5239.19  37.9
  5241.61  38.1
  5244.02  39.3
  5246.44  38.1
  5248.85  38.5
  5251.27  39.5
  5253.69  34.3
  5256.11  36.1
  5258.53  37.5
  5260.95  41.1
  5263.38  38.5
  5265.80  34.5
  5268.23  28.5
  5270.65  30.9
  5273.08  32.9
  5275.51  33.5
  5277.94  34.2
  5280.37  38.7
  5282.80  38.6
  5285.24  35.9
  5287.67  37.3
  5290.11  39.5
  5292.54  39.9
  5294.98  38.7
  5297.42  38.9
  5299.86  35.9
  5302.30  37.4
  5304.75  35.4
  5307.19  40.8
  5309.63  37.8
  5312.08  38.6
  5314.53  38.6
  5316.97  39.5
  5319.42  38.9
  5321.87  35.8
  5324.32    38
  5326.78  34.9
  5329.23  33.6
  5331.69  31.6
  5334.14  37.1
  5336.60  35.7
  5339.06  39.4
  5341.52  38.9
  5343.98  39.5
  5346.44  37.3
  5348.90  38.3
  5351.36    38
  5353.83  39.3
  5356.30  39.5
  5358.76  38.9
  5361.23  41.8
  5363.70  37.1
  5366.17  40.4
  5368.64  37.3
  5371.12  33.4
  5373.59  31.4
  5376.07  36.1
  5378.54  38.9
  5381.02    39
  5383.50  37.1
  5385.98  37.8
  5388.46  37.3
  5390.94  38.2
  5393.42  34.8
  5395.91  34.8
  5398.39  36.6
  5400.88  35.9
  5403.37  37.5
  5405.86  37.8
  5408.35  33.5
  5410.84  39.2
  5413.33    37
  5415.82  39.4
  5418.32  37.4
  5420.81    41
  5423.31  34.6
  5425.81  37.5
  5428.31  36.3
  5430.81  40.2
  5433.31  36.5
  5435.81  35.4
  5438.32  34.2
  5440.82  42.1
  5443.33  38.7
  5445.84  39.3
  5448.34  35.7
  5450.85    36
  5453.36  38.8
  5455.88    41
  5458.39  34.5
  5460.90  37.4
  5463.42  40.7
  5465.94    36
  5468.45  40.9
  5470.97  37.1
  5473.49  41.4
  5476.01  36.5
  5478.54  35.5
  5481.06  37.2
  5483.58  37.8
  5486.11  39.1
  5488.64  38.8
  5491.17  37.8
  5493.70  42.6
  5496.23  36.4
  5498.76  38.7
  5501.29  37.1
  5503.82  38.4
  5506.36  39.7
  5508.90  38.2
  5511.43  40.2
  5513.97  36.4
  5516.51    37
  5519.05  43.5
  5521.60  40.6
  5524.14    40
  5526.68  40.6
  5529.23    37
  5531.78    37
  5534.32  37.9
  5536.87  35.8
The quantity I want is 0.373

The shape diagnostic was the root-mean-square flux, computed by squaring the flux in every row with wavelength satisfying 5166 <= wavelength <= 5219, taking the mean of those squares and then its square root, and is 34.3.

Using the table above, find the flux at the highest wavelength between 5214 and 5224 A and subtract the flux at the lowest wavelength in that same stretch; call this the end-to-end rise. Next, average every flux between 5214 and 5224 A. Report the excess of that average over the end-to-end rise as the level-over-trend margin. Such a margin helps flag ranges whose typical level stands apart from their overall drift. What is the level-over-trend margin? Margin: 40.3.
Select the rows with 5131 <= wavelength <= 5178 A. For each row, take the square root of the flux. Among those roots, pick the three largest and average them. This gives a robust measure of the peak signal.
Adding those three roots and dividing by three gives 6.29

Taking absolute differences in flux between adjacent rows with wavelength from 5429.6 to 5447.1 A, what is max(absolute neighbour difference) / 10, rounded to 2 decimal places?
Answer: 0.79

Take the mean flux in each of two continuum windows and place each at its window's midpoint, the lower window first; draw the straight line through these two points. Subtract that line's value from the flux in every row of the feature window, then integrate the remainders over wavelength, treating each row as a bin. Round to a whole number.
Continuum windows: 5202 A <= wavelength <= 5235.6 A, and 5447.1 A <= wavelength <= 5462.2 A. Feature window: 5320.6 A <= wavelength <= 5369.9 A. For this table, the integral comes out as 69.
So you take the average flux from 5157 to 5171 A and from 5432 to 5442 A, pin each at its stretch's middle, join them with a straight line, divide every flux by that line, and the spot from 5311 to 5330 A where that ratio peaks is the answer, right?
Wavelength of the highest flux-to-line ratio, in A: 5316.97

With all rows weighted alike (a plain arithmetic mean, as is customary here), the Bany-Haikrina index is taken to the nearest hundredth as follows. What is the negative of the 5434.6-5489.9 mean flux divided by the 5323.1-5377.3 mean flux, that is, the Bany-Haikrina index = -1.02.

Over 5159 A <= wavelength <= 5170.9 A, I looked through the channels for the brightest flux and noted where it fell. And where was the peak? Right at 5162.55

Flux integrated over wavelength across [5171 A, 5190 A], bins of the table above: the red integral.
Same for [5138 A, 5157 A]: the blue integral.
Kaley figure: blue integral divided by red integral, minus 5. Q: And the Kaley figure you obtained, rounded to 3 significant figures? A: -3.92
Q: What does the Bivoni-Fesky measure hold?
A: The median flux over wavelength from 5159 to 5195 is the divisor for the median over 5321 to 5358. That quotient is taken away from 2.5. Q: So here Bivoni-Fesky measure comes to 1.41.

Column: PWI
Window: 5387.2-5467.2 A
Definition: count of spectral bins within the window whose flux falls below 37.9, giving 21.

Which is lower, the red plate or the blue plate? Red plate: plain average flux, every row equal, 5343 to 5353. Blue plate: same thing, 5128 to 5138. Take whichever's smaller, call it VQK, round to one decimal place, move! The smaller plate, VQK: 35.3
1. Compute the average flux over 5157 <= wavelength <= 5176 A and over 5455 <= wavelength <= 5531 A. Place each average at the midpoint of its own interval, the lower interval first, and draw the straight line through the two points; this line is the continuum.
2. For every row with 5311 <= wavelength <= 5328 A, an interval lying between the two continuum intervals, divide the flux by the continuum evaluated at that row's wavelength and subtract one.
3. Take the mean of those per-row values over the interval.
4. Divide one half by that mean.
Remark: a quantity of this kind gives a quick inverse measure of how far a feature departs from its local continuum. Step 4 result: 10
